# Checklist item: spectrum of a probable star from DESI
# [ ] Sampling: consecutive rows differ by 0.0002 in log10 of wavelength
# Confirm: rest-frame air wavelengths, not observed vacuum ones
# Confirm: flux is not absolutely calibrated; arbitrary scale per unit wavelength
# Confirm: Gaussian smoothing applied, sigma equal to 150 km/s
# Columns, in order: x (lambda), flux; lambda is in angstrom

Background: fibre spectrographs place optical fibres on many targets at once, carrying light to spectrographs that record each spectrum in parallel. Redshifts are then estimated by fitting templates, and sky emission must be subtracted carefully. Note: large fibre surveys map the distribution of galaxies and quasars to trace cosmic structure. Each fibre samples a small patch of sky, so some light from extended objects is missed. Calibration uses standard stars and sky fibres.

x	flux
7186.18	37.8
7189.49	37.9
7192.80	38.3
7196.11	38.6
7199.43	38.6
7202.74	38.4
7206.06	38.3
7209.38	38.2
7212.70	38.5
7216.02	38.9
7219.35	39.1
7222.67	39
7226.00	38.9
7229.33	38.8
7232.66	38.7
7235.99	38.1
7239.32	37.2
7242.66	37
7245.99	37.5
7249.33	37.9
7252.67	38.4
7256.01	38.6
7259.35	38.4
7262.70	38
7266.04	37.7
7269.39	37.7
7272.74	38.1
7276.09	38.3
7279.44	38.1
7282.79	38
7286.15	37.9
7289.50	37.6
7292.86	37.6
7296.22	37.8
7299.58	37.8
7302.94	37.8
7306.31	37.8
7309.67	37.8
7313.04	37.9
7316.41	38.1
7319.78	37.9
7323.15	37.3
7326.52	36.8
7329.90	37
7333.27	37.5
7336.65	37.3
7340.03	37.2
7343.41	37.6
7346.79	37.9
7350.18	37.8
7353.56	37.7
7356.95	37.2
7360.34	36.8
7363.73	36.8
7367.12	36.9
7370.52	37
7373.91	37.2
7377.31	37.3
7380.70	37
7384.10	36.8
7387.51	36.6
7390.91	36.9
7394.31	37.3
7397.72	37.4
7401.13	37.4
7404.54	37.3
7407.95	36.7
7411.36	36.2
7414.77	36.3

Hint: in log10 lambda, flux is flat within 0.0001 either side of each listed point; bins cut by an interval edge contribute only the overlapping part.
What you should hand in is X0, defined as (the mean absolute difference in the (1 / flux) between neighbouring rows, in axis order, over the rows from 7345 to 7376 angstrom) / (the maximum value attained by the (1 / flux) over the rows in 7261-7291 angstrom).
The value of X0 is 0.0051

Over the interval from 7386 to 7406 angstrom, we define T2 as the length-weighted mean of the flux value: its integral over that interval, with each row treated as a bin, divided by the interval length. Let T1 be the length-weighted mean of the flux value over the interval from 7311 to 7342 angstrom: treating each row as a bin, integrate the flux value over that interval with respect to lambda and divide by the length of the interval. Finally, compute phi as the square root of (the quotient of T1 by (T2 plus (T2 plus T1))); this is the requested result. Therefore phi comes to 0.579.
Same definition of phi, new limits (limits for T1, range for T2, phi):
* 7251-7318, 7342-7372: 0.581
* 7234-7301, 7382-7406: 0.582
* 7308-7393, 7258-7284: 0.574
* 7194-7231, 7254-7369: 0.582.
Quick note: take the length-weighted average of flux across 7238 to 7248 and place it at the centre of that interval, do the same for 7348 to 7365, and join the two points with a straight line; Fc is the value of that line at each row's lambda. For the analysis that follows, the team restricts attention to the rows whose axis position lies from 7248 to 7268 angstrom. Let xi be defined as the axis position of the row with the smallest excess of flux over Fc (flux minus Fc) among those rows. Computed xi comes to 7266.04 angstrom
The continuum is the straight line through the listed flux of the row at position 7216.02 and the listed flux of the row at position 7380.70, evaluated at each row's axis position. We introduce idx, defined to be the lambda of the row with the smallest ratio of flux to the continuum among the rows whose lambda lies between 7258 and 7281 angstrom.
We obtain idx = 7266.04 angstrom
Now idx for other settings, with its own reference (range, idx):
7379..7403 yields 7387.51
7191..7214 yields 7192.80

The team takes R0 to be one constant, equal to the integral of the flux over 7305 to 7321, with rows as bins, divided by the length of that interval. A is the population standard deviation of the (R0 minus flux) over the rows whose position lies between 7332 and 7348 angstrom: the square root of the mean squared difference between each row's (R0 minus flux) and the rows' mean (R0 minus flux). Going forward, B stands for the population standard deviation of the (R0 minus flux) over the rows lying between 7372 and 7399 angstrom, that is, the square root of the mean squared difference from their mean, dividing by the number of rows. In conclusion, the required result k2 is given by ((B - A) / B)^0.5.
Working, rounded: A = 0.24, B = 0.26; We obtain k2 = 0.27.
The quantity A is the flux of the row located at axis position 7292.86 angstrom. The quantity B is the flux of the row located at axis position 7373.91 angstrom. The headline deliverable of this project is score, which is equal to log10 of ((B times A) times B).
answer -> 4.72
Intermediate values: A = 37.6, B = 37.2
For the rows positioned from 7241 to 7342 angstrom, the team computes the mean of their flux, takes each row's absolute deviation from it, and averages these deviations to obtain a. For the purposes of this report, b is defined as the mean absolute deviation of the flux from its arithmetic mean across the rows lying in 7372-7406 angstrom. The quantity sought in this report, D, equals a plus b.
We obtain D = 0.56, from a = 0.33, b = 0.24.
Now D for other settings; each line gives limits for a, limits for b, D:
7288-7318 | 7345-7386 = 0.41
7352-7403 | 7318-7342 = 0.50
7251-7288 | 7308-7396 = 0.58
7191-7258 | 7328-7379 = 0.72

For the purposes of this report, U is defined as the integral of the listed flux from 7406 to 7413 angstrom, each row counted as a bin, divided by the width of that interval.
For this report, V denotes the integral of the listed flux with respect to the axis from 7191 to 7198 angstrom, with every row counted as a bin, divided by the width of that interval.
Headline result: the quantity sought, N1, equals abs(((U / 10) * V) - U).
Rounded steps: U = 36.5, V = 38.4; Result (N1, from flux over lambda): 104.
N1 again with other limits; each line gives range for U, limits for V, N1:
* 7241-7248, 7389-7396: 101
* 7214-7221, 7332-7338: 107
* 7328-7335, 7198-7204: 106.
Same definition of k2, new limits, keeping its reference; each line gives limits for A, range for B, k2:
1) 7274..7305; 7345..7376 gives 0.69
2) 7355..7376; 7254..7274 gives 0.71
